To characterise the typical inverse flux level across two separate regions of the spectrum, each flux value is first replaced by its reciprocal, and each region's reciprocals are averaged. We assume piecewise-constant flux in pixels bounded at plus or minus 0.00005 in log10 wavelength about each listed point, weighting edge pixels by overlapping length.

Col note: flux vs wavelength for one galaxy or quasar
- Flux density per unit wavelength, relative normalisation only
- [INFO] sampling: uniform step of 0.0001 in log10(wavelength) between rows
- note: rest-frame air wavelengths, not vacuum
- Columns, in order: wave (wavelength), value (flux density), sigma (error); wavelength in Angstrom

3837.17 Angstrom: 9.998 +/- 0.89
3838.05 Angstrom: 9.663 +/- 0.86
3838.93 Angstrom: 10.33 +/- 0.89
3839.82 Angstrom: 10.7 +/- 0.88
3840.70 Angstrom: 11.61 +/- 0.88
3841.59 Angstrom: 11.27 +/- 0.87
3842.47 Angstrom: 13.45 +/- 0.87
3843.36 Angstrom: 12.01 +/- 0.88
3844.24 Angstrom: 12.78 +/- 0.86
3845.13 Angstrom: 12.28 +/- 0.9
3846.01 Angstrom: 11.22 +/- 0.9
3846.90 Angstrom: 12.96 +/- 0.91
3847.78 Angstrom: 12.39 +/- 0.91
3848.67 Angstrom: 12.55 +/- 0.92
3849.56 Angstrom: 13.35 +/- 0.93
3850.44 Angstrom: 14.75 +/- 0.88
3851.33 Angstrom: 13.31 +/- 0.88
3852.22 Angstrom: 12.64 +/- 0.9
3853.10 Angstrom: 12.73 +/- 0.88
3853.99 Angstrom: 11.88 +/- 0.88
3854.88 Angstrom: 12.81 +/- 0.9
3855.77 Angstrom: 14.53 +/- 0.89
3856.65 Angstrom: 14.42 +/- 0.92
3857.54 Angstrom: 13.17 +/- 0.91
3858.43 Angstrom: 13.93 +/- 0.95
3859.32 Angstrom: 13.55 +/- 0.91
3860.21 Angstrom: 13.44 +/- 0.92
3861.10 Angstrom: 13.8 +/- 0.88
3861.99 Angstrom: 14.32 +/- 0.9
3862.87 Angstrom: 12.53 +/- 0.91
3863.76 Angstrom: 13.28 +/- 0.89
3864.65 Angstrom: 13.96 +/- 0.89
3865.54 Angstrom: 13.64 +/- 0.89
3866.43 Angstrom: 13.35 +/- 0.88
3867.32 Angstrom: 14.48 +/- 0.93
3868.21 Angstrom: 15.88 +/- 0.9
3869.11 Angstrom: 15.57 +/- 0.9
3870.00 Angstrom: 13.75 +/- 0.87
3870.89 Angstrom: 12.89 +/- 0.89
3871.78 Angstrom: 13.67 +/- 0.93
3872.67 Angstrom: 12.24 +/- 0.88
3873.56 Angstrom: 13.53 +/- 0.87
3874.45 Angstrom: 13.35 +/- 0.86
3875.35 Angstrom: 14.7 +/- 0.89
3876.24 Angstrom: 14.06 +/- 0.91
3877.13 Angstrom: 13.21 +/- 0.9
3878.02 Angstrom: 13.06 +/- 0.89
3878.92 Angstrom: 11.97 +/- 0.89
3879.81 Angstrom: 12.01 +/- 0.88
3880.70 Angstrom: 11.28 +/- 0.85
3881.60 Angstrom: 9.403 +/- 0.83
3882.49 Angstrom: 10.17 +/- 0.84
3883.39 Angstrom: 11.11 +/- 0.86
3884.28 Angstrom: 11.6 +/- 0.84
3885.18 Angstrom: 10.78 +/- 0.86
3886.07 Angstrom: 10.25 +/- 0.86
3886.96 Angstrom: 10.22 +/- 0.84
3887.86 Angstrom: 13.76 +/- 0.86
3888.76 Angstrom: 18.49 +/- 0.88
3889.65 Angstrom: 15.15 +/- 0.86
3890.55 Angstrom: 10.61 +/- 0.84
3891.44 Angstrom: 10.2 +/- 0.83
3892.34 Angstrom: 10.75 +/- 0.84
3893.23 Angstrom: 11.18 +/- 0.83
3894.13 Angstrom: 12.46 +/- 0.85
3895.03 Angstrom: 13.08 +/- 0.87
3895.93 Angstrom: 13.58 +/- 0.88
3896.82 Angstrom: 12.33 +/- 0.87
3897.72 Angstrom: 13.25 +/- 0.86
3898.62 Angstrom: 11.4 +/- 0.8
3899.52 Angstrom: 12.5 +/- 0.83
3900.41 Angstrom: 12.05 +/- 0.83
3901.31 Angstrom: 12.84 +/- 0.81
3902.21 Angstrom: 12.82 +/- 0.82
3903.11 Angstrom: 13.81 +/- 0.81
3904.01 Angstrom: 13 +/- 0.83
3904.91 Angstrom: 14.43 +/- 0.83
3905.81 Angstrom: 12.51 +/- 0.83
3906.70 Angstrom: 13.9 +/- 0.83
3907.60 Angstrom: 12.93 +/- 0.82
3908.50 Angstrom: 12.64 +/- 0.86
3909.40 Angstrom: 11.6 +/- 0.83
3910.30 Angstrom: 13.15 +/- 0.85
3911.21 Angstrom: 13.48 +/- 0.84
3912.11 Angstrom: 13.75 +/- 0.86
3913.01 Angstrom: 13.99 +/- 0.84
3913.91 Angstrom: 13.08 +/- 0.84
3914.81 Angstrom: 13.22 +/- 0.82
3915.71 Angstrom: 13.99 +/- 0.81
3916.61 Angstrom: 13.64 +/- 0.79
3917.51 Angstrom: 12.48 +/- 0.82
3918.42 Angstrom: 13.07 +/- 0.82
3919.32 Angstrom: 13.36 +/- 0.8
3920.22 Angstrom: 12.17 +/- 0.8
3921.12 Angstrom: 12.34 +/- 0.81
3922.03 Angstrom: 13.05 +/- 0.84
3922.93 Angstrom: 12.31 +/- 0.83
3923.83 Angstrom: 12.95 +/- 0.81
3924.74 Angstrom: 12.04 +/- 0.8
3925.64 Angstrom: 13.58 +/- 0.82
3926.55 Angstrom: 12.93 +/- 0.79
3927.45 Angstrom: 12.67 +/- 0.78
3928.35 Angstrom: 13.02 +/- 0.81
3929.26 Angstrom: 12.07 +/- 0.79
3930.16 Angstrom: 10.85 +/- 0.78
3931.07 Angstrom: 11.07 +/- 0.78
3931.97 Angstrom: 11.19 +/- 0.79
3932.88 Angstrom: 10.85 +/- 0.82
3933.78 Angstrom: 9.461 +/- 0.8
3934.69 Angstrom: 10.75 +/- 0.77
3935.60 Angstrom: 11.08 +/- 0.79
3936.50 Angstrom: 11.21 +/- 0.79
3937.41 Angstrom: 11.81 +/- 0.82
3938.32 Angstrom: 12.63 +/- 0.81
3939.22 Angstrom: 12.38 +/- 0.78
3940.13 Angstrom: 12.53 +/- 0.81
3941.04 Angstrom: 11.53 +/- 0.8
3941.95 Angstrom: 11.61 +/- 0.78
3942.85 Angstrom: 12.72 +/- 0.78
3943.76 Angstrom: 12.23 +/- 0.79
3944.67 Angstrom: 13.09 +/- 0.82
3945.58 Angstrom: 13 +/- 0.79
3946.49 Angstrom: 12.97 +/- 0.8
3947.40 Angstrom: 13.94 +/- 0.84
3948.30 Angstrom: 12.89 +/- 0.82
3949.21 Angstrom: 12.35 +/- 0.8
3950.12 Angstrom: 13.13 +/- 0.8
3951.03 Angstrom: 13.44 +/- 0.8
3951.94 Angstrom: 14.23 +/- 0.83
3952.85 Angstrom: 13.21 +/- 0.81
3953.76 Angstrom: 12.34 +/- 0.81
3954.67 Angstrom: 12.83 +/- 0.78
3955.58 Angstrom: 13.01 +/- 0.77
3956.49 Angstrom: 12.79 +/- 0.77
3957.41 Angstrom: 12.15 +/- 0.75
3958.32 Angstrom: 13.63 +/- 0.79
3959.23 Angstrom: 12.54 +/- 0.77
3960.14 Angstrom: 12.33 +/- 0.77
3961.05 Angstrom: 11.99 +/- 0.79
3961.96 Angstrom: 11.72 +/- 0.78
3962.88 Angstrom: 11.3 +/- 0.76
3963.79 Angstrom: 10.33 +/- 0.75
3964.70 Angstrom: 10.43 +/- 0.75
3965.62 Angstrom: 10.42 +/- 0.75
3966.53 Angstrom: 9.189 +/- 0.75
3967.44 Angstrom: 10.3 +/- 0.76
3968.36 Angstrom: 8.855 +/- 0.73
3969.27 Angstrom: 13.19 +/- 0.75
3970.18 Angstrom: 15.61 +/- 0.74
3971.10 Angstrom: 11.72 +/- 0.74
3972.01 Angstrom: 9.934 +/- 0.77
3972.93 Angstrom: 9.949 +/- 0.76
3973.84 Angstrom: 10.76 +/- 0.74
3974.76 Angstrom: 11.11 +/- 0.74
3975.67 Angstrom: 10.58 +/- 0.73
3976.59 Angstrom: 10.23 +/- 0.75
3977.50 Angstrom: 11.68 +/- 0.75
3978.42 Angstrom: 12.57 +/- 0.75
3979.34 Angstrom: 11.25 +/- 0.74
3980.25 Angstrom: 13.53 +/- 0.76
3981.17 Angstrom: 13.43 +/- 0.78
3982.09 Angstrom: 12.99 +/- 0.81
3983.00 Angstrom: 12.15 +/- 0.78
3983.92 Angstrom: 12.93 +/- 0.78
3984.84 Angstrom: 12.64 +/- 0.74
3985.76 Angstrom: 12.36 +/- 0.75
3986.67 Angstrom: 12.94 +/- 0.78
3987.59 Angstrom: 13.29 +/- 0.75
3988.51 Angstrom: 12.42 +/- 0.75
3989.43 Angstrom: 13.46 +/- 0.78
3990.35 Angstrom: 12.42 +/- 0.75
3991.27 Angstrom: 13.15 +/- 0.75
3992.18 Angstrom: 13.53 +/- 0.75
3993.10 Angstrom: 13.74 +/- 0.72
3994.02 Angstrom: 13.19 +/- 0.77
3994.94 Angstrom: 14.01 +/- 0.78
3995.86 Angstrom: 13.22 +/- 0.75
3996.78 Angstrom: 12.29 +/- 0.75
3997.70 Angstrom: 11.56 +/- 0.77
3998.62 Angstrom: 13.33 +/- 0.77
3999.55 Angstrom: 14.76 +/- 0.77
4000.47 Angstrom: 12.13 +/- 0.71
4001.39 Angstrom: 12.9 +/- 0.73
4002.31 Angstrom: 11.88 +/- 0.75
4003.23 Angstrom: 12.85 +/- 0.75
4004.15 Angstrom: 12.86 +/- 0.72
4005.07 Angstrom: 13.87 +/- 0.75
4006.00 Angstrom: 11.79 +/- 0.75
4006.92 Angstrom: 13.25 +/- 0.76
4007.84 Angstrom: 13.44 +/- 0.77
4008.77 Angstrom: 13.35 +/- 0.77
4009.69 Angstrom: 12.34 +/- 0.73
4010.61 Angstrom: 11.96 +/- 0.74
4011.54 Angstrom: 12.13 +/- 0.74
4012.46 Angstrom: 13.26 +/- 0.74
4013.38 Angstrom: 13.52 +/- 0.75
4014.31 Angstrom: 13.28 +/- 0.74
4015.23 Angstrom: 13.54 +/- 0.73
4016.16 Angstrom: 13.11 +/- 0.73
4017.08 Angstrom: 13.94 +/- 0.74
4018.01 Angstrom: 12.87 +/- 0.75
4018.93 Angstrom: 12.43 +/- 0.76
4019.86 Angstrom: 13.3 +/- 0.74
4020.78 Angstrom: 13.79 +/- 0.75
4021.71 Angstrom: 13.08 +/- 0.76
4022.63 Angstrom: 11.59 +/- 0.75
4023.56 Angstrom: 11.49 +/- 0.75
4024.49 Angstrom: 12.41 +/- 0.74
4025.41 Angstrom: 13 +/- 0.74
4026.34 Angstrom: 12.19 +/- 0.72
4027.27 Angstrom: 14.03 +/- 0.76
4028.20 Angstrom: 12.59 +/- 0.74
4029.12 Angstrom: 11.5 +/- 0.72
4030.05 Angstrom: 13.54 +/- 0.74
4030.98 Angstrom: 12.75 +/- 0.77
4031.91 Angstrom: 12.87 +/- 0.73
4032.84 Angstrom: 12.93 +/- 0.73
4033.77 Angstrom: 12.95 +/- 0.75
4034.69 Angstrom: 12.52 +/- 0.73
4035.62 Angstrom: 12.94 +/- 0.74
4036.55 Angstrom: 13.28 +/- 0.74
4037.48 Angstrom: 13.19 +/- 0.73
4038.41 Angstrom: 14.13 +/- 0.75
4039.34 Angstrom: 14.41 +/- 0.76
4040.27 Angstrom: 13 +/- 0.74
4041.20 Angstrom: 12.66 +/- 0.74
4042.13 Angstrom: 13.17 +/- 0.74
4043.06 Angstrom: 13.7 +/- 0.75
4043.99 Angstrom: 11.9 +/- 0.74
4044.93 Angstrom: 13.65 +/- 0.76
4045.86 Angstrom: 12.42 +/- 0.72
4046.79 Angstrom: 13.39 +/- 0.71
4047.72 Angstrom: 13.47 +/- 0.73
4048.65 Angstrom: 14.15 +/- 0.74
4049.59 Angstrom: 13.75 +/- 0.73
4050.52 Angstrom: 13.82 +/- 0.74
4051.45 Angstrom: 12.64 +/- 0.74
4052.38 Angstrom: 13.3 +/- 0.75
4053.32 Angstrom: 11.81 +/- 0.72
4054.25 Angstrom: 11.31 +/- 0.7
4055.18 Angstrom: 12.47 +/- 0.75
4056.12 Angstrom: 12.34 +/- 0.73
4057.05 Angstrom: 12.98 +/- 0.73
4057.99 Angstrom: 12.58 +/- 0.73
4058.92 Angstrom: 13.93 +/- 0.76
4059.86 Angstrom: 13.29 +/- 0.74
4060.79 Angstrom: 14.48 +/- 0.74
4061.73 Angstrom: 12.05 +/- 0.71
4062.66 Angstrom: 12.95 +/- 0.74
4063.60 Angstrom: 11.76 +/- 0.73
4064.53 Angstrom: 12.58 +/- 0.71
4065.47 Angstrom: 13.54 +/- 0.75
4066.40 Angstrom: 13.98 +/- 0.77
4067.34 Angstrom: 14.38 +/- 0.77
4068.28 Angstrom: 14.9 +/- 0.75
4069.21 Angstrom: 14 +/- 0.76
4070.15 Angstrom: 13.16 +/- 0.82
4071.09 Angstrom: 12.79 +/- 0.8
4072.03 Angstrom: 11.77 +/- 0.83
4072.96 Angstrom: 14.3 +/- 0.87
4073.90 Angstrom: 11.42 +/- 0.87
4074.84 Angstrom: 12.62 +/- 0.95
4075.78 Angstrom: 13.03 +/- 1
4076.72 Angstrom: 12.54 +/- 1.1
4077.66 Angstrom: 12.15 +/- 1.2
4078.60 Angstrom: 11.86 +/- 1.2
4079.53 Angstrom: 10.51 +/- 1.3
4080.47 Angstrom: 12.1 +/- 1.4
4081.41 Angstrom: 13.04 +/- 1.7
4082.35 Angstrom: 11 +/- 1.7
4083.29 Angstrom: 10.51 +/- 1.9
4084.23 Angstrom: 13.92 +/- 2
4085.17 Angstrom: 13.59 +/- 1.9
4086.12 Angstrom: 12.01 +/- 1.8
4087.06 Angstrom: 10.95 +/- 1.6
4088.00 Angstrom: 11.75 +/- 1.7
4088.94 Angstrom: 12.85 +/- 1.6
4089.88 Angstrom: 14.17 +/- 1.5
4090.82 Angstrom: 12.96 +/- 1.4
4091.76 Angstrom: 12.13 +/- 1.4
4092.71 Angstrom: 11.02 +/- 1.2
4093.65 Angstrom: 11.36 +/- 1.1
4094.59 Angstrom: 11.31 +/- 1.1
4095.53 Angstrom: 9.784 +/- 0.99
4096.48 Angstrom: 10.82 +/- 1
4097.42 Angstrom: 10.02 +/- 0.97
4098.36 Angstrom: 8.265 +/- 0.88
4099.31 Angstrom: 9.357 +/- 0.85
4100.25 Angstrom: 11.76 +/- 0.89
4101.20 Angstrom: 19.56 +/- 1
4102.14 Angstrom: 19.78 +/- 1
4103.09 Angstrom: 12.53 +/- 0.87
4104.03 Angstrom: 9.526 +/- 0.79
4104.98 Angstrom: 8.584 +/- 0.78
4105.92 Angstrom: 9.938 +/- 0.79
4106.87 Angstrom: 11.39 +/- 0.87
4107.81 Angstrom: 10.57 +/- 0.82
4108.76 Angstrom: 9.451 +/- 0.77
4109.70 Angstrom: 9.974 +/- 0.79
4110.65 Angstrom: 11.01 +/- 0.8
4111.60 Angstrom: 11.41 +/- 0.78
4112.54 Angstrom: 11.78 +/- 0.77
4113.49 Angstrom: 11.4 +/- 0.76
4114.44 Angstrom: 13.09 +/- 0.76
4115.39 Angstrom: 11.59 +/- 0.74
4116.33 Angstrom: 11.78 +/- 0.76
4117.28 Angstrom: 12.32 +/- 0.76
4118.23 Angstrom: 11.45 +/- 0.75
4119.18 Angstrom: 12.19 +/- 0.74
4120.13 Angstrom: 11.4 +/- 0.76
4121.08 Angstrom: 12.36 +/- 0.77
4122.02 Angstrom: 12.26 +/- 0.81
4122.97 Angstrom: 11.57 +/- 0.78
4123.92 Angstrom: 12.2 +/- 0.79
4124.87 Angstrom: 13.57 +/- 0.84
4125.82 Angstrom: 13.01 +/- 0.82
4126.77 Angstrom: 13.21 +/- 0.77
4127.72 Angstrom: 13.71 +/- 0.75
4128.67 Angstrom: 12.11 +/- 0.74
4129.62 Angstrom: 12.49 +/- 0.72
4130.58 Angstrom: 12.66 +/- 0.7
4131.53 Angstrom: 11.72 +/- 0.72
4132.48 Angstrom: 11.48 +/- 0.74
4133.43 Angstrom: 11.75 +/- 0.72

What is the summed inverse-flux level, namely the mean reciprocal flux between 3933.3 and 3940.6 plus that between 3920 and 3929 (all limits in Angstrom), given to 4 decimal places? 0.1666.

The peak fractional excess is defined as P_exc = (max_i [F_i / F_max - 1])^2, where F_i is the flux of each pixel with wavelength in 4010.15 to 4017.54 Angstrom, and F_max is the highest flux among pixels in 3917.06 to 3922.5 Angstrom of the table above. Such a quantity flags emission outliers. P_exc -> 0.0019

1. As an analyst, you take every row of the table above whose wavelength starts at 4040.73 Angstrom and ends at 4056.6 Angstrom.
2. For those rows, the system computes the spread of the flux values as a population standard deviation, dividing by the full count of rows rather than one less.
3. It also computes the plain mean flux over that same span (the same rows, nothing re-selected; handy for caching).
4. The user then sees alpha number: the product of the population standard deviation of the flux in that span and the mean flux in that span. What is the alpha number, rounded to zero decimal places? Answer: 10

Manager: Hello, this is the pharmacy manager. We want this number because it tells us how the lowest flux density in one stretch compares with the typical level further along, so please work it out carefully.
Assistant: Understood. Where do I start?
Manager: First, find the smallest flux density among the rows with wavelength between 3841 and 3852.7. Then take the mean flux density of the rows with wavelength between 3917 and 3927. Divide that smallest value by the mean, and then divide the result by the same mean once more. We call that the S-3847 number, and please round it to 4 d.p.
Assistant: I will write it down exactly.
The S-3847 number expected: 0.0690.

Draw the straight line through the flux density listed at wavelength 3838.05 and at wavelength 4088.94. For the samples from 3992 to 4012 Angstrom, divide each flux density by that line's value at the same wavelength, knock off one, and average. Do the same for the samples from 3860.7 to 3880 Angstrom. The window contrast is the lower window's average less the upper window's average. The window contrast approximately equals 0.25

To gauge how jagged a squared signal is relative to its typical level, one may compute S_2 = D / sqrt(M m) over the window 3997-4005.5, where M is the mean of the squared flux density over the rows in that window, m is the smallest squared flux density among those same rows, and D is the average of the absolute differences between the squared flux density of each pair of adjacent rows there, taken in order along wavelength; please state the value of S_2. 0.21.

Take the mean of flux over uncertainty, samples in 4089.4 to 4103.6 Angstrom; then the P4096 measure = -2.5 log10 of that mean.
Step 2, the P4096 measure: -2.67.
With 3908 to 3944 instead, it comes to -2.96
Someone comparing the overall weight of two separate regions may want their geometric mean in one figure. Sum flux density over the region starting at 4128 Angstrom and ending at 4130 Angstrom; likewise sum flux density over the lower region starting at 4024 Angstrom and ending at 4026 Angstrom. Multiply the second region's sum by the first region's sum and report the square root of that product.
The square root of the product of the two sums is 25.0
